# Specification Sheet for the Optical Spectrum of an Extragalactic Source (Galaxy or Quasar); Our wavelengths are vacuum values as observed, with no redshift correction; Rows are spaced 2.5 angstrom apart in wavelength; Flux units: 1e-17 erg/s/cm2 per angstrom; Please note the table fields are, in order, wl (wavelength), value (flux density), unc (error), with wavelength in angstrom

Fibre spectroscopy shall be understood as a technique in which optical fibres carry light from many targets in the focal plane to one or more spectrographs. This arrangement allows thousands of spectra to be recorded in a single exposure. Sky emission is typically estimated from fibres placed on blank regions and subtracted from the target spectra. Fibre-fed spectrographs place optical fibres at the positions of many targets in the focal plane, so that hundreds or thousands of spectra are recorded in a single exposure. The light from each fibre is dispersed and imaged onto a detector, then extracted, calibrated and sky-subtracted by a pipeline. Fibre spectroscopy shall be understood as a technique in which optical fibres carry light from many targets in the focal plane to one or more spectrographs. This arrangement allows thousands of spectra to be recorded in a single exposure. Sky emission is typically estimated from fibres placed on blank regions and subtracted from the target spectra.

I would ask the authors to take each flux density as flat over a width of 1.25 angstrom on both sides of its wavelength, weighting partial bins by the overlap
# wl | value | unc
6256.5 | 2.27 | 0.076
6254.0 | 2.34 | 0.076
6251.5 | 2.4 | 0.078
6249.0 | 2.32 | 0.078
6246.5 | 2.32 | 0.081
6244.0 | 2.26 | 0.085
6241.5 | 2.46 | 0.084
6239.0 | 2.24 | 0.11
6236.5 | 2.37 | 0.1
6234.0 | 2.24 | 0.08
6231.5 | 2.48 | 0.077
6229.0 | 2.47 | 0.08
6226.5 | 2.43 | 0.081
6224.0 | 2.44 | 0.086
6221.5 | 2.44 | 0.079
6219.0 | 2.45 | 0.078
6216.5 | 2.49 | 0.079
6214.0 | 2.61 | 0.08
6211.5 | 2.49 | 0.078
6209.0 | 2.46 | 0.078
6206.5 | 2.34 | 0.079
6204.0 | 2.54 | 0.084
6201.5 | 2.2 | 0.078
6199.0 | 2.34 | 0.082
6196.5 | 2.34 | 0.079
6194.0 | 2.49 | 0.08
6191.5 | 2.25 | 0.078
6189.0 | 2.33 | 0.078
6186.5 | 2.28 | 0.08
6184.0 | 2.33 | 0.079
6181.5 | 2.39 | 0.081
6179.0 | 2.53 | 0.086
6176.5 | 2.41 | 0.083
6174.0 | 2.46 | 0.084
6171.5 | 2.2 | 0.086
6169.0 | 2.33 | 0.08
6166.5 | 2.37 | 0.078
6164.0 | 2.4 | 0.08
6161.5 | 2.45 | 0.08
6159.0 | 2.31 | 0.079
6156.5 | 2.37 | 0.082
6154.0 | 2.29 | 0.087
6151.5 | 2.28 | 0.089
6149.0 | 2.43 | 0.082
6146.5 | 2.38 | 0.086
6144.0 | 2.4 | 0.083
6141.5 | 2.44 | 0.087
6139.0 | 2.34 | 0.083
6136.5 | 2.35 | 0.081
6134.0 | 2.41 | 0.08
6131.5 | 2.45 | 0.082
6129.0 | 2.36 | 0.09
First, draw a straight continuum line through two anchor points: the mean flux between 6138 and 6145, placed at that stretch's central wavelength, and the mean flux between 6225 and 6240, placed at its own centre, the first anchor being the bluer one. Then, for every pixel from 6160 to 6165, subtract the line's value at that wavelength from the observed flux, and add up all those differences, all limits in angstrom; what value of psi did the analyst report 0.07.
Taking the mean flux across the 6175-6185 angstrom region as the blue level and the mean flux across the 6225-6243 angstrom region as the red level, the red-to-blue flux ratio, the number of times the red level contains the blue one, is 0.99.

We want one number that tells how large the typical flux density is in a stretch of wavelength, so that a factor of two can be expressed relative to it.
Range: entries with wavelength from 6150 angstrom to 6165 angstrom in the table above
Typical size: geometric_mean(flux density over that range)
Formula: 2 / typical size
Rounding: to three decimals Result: 0.851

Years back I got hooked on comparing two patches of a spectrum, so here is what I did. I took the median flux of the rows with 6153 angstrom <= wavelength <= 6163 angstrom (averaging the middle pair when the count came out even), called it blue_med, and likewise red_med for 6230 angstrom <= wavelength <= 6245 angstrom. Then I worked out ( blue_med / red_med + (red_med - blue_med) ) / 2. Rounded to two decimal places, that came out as 0.49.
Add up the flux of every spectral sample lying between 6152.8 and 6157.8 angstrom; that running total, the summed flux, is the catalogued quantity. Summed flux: 4.66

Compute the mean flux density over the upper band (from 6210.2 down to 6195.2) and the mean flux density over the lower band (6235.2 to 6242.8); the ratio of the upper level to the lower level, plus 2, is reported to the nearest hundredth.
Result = 3.01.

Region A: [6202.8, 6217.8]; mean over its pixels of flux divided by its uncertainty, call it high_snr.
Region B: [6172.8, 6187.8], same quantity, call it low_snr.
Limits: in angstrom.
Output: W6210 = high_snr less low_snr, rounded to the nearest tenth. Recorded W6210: 2.0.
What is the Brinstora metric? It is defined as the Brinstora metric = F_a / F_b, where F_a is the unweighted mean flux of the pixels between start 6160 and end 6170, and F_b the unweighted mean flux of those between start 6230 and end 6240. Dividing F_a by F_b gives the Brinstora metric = 1.02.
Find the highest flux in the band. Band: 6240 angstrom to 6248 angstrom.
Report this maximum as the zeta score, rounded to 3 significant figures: 2.46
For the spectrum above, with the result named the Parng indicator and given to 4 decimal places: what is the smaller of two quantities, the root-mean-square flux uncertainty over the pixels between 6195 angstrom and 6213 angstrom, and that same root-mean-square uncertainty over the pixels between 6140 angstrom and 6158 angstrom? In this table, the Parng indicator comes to 0.0797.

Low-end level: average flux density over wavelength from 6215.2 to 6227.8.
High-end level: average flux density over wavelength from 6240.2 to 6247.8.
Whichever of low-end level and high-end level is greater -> 2.45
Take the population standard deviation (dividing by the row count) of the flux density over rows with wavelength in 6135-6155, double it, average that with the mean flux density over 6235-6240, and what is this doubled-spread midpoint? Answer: 1.21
